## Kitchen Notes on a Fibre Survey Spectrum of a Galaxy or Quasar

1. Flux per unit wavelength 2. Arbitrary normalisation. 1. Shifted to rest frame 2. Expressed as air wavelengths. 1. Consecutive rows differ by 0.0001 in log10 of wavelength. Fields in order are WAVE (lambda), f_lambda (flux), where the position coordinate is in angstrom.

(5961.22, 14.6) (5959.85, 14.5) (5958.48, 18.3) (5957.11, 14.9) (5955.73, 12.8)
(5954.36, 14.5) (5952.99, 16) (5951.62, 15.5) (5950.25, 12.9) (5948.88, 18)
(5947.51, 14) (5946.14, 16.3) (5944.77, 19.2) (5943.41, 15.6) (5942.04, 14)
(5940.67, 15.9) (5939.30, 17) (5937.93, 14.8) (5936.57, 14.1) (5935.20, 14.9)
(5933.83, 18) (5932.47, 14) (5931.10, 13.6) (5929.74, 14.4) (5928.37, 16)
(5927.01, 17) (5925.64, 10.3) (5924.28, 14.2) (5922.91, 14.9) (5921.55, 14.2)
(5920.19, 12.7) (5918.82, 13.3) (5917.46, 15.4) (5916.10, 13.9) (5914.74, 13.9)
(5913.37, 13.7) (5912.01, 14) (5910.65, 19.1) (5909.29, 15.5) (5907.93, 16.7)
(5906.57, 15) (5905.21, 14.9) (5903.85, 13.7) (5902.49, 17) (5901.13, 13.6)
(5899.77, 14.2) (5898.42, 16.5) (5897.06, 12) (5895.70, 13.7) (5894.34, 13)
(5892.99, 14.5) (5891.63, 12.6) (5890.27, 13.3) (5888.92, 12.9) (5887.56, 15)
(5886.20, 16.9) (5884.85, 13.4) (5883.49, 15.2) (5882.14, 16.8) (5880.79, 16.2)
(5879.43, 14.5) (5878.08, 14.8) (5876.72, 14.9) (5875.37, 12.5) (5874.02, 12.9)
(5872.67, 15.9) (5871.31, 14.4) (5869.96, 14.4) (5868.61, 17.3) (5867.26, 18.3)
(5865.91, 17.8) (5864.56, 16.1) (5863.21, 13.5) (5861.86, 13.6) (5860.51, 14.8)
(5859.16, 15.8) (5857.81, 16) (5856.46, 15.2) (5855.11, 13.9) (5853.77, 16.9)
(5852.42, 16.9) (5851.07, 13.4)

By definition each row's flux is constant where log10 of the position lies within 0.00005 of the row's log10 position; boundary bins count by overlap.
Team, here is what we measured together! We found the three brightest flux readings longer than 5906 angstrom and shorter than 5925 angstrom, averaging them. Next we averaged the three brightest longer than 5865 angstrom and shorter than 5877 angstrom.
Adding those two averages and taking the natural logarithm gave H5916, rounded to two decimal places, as 3.55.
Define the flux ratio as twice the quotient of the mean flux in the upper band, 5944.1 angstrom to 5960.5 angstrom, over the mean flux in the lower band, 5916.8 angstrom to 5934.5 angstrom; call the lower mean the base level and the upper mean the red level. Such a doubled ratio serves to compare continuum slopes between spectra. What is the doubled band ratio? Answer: 2.15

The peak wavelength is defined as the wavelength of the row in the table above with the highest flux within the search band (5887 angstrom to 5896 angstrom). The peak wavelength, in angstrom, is 5887.56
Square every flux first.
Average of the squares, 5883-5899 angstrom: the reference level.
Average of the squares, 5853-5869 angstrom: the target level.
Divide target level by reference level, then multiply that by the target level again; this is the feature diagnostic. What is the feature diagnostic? 314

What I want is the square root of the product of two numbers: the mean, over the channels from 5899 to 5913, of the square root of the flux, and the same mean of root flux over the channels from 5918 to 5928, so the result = 3.81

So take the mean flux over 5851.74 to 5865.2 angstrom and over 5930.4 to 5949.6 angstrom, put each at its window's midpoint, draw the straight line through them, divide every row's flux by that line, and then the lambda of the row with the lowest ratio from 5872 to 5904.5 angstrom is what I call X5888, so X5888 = 5897.06 angstrom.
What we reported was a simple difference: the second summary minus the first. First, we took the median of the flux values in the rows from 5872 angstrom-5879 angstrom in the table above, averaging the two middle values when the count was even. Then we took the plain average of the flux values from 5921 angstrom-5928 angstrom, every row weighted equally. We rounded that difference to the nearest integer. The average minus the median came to -1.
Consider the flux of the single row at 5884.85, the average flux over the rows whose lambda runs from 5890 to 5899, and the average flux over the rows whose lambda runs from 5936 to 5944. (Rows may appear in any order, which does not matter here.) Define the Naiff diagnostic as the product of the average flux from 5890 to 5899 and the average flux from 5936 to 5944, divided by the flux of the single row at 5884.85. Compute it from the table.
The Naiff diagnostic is 15.5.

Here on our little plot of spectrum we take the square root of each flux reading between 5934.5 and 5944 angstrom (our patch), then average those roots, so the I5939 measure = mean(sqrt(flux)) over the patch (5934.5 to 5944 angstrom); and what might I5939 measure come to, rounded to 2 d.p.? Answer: 3.89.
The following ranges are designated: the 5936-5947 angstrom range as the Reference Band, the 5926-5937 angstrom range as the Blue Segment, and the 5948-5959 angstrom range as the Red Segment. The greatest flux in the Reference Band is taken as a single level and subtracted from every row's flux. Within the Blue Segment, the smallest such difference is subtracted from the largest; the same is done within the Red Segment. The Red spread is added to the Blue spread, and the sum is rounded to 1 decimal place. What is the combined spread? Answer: 9.9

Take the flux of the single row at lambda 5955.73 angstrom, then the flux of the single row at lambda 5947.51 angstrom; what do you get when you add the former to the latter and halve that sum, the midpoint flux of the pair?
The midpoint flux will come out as 13.4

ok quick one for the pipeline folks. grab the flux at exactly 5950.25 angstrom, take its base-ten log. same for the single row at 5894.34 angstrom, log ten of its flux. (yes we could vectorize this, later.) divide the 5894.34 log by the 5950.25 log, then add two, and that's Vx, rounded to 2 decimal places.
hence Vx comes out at 3.00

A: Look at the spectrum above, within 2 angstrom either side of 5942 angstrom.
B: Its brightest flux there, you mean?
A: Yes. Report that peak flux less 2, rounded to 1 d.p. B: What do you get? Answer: 13.9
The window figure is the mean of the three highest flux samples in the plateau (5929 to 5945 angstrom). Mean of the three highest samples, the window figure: 18.1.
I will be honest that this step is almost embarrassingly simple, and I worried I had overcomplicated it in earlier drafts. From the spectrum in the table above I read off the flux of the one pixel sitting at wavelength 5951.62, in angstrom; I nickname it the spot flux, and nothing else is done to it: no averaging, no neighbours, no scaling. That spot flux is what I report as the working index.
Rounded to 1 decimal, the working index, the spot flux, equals 15.5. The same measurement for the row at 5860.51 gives 14.8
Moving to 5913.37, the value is 13.7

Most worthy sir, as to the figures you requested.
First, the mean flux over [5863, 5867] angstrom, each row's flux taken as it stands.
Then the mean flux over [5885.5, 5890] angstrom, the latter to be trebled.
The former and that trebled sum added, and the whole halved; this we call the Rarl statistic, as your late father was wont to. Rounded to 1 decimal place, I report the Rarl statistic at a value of 30.3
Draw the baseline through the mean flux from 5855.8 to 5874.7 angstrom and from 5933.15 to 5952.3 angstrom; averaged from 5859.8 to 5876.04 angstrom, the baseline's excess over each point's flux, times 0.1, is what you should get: 0.03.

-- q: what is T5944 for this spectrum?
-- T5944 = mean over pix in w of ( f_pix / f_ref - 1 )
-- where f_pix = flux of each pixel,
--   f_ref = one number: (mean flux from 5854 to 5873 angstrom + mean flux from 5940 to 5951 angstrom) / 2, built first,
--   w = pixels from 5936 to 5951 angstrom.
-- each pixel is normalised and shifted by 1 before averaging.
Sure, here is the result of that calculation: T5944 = 0.000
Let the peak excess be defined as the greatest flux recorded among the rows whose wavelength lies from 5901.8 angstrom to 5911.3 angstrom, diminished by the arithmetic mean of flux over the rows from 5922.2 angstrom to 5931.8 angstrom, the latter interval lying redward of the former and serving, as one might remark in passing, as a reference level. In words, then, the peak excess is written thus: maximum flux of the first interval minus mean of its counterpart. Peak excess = 4.8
